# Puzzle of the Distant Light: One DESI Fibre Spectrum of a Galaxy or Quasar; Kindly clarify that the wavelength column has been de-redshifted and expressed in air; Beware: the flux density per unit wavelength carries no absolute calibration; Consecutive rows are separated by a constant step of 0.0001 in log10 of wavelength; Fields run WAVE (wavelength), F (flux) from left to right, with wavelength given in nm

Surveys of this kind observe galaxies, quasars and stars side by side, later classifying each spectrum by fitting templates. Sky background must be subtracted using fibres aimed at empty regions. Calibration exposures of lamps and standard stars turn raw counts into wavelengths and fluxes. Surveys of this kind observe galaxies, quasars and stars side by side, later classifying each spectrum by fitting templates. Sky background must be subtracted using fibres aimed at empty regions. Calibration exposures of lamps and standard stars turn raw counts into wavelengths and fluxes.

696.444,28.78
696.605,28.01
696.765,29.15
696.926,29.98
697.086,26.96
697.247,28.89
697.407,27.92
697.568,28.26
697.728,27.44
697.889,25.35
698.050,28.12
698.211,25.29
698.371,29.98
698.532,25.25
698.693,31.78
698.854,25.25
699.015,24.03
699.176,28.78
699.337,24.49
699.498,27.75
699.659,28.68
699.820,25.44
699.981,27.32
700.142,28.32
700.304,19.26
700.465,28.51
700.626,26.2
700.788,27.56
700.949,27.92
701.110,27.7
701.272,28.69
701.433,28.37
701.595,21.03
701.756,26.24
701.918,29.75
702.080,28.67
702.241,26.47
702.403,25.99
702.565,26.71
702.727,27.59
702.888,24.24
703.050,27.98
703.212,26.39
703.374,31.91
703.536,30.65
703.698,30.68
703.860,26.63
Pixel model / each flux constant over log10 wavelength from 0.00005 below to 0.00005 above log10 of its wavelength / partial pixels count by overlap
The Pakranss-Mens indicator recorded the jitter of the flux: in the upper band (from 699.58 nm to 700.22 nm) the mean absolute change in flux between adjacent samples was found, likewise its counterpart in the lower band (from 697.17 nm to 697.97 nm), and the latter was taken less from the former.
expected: 1.0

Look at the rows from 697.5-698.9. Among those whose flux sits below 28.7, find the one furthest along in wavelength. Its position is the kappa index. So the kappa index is 698.854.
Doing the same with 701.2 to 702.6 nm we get 702.565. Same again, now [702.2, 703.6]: 703.212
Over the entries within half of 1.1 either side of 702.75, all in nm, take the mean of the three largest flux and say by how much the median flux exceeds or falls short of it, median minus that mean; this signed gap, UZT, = -1.0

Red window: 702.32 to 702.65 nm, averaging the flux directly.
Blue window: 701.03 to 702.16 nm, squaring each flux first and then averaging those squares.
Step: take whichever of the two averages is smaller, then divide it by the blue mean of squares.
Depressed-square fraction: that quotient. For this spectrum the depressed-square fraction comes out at 0.0352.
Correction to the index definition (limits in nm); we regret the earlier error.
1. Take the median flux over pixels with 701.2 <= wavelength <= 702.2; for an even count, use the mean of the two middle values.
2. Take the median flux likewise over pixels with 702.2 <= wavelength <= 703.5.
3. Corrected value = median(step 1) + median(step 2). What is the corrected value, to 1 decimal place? 55.1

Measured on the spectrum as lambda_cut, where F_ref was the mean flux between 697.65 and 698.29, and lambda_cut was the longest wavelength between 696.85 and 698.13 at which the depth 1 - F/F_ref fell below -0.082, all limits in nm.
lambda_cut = 697.247 nm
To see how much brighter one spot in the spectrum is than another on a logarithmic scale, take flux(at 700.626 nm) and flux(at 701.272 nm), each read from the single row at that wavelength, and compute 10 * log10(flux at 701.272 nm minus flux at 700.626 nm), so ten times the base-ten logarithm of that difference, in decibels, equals 4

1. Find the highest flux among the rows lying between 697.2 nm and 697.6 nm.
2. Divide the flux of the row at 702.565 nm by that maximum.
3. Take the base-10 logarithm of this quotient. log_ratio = -0.03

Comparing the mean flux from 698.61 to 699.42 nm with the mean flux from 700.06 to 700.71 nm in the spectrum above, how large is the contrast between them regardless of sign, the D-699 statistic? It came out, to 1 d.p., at 1.3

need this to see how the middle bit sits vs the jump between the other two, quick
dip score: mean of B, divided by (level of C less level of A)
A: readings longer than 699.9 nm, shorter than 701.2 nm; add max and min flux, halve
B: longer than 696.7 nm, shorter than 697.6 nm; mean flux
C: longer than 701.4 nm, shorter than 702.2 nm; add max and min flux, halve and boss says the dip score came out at 19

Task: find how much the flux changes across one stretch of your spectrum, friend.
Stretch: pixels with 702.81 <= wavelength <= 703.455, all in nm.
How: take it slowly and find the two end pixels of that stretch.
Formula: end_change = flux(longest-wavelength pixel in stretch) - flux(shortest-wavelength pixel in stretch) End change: 7.7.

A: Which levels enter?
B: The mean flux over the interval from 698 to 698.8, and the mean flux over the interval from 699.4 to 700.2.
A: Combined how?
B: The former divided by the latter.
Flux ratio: 1.02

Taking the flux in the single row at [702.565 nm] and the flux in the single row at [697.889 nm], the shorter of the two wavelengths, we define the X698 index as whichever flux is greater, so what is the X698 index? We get 26.7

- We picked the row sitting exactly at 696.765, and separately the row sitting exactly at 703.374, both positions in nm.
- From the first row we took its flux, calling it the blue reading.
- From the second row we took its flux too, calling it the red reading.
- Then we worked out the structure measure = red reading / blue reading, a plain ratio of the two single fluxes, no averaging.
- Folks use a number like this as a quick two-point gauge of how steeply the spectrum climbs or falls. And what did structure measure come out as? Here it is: 1.09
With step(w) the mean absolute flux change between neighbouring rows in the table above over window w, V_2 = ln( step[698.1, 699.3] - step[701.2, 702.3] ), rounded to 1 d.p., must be 0.4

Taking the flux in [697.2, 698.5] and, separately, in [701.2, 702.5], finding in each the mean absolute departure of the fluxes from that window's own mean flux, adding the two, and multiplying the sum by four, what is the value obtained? 12.8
